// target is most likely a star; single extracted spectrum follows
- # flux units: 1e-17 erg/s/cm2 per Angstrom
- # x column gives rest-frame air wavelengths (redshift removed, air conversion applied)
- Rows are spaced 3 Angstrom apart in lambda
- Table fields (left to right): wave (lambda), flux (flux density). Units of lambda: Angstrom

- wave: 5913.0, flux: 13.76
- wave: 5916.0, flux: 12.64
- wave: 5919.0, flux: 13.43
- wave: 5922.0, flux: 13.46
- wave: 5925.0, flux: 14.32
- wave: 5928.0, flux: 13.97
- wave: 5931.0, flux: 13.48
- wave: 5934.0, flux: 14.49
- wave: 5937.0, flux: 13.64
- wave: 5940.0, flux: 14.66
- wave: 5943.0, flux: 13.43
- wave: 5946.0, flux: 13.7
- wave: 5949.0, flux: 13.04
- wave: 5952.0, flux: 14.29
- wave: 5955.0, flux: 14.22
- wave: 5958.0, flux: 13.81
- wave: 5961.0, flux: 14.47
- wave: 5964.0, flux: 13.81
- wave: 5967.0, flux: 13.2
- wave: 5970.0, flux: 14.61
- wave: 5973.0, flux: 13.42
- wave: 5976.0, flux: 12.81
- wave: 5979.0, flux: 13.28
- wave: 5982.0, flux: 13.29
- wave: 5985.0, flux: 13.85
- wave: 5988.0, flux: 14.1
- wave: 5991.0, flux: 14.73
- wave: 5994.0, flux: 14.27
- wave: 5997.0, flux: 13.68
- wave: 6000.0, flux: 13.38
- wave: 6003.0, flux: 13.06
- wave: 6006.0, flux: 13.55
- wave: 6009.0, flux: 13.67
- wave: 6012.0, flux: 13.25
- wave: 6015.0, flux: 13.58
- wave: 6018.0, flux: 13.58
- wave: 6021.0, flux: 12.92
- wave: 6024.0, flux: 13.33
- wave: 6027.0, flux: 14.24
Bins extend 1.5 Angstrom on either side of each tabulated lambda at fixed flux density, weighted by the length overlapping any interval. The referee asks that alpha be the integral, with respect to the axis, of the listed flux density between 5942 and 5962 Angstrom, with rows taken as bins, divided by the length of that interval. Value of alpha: 13.8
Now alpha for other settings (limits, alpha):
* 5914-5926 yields 13.4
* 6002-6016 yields 13.4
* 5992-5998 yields 14.1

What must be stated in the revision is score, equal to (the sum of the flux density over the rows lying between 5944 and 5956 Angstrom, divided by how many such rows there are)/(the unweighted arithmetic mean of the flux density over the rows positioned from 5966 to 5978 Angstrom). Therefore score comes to 1.02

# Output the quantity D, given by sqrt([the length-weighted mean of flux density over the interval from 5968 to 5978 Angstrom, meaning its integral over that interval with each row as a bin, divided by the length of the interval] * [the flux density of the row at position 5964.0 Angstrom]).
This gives 13.7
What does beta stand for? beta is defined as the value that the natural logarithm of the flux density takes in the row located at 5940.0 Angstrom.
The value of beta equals 2.69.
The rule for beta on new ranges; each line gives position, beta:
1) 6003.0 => 2.57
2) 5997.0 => 2.62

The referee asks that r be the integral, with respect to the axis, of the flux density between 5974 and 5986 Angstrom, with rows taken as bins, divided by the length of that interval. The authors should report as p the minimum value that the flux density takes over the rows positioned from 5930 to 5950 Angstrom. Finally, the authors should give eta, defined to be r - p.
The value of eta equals 0.25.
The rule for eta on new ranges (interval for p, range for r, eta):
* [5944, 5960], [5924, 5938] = 0.94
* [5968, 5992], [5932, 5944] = 1.25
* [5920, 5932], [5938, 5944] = 0.60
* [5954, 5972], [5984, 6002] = 0.78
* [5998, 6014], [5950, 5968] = 0.90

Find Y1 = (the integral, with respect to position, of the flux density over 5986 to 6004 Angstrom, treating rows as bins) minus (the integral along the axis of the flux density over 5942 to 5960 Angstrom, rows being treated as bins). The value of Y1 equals 2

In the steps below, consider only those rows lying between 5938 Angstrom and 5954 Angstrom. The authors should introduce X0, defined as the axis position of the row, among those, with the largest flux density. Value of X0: 5940.0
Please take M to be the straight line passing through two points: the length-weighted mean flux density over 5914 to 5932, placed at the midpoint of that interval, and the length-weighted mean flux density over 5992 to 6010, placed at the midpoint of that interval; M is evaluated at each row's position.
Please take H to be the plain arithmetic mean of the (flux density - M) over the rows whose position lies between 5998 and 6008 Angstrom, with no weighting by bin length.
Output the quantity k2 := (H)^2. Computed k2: 0.092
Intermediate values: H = -0.3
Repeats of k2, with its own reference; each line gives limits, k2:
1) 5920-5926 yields 0.110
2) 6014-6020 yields 0.004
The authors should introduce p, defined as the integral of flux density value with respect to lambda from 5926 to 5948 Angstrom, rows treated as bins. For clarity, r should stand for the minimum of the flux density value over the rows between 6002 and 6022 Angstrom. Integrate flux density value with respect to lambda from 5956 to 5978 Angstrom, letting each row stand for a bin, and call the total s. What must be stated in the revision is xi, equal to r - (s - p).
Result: 16.6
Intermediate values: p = 306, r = 12.92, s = 302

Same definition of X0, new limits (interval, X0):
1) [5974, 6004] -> 5991.0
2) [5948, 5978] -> 5970.0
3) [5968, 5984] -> 5970.0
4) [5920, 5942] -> 5940.0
